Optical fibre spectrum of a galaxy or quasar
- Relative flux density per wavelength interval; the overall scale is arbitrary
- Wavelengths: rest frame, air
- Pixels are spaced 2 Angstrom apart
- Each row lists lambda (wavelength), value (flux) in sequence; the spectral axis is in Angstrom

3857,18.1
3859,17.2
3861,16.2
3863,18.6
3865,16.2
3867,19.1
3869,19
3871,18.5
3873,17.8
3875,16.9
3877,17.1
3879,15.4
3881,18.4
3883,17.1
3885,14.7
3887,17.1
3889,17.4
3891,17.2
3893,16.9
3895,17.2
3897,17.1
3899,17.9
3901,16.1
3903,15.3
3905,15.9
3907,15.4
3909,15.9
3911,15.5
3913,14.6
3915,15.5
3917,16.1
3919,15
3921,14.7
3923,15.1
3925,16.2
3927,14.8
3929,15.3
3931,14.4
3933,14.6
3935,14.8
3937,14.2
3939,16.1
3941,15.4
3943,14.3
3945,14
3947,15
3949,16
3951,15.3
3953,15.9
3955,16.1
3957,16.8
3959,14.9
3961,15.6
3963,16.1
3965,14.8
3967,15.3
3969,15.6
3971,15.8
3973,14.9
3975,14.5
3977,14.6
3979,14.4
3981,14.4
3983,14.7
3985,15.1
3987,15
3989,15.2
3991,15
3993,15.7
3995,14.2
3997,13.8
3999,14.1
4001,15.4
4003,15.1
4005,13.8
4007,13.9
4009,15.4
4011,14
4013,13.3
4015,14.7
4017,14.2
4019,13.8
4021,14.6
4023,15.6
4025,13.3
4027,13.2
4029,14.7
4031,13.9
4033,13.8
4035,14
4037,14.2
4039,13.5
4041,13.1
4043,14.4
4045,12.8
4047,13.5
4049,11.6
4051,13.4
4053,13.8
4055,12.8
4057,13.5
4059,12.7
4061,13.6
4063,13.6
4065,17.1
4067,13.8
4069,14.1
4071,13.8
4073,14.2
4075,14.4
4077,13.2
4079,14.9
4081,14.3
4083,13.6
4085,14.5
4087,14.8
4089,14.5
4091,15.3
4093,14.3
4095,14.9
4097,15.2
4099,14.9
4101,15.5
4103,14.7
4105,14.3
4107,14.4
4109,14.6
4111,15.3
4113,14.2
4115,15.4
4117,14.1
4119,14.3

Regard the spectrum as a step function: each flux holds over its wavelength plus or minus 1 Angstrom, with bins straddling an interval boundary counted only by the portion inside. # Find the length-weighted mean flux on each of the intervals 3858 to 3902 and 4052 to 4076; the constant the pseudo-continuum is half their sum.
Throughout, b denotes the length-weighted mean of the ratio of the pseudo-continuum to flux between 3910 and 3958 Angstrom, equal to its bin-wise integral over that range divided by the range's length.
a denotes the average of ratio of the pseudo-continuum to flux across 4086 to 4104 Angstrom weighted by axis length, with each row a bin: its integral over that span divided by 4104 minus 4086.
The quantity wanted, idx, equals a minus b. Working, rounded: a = 1.05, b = 1.03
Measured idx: 0.02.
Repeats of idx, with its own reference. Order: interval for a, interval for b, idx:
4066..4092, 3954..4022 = 0.04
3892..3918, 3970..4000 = -0.09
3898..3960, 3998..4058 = -0.11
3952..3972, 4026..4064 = -0.16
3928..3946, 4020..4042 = -0.06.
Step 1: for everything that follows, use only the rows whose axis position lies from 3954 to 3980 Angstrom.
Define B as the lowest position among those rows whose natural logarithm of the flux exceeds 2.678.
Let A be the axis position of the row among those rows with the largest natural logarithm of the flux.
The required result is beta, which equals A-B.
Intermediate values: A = 3957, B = 3955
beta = 2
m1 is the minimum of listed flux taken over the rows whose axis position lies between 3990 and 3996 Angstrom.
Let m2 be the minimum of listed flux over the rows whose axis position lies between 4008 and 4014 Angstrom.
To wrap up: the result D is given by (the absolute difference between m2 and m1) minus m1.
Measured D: -13.3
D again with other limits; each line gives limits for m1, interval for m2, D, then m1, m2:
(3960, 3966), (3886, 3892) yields -12.5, 14.8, 17.1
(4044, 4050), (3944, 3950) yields -9.2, 11.6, 14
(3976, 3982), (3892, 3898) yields -11.9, 14.4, 16.9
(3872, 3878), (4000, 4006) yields -13.8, 16.9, 13.8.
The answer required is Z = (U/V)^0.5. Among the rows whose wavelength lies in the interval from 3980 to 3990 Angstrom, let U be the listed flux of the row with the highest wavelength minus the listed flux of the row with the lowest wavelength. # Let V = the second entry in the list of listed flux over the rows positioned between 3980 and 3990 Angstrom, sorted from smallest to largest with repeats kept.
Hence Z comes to 0.23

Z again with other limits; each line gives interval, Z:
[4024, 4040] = 0.12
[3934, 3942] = 0.20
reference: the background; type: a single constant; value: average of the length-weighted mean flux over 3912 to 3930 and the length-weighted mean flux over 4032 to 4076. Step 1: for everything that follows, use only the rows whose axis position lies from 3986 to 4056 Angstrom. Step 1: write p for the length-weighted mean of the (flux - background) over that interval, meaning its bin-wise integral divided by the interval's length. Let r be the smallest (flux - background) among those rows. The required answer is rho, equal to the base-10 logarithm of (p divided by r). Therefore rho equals -0.9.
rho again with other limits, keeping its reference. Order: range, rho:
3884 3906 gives 1.0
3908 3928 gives 0.9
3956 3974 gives 0.5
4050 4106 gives -0.9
